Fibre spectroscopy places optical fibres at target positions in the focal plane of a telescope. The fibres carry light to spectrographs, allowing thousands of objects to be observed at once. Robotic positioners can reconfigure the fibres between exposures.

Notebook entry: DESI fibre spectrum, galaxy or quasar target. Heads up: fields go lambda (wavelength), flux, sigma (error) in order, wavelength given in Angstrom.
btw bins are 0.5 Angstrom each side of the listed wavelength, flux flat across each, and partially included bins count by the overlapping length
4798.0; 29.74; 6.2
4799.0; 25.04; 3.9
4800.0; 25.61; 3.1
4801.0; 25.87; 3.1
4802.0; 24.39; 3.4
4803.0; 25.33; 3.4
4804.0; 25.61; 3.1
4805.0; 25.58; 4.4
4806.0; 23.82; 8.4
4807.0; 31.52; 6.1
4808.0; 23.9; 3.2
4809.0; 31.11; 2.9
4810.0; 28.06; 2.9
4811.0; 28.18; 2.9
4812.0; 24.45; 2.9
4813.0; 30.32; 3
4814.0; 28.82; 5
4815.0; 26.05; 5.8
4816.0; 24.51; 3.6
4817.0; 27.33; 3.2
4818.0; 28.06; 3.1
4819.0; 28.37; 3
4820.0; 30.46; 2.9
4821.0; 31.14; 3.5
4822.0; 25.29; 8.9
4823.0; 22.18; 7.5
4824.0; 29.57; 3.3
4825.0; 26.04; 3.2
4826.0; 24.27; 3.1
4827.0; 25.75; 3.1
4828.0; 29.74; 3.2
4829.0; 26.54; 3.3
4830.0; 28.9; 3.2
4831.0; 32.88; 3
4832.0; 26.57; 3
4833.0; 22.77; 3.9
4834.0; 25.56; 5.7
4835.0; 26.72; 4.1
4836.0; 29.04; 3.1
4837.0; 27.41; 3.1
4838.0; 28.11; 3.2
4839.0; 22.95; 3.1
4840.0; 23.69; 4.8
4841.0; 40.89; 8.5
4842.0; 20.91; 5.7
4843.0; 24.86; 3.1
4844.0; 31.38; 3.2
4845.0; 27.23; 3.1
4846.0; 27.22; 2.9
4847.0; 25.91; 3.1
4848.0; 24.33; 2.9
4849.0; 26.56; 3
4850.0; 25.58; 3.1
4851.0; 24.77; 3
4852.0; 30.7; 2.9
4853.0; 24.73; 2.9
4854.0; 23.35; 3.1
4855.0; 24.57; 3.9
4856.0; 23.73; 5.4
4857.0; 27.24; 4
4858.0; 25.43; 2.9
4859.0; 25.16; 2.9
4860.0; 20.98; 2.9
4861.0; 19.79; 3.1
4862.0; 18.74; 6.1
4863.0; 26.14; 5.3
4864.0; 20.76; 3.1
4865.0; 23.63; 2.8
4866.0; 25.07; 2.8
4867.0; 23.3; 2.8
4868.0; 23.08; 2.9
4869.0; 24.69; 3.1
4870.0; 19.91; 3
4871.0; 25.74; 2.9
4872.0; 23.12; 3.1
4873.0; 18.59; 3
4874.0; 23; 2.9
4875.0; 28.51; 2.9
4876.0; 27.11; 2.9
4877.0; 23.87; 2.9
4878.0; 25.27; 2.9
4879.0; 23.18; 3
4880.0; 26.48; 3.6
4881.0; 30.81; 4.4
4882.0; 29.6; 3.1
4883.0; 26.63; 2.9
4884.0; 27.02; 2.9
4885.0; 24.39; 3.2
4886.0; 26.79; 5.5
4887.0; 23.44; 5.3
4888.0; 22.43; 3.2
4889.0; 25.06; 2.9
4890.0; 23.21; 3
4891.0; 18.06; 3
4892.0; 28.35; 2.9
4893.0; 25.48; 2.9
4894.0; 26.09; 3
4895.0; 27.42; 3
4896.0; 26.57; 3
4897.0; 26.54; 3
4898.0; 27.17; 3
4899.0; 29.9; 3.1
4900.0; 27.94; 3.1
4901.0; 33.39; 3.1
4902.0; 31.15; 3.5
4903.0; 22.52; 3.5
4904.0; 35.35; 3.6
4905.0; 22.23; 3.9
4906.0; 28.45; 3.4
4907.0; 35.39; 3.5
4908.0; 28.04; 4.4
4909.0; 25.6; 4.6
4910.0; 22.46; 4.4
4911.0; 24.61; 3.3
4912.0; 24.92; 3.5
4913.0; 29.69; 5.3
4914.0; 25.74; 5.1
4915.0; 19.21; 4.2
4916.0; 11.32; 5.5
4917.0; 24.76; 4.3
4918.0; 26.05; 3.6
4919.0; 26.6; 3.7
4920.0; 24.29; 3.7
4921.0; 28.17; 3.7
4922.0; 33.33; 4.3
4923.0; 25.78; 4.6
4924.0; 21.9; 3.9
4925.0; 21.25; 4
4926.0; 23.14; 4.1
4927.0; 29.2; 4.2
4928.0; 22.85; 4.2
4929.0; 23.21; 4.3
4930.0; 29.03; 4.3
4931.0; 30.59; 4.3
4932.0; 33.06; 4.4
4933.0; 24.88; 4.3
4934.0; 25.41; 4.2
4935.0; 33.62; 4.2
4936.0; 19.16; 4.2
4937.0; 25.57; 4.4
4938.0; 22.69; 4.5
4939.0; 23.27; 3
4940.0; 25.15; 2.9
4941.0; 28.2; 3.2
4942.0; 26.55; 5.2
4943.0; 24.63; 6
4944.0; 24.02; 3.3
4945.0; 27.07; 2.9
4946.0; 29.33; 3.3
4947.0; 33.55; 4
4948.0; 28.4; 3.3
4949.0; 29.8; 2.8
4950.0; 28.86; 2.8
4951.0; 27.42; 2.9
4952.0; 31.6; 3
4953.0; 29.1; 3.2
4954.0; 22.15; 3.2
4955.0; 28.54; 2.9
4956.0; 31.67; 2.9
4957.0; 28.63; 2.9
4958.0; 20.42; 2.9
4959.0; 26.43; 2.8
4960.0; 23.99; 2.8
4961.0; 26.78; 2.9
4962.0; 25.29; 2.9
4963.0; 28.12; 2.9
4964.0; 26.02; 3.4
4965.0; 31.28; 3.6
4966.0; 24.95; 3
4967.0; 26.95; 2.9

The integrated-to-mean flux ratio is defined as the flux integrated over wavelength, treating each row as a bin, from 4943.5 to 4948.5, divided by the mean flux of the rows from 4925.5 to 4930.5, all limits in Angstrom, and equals 5.6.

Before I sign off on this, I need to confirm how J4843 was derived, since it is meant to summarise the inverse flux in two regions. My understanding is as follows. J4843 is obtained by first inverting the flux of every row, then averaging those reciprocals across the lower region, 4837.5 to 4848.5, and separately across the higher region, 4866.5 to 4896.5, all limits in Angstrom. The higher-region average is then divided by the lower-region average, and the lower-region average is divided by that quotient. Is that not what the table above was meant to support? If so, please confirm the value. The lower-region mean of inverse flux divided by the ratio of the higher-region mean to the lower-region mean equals 0.0356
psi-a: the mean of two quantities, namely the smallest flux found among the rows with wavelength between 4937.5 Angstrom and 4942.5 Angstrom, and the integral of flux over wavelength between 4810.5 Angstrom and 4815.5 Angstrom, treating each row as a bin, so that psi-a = 80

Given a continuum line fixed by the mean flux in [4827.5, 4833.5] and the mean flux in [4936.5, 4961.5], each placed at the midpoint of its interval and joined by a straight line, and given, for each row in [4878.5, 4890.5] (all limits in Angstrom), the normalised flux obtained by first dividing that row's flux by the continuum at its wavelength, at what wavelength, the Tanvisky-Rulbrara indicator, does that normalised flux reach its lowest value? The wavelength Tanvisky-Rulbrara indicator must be 4888.0 Angstrom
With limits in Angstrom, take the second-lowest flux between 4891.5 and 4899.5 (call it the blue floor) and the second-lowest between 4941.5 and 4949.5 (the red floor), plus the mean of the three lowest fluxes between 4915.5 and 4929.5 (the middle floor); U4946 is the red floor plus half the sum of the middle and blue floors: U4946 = 47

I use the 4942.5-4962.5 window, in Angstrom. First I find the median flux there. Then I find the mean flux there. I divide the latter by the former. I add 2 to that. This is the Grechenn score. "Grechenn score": 2.98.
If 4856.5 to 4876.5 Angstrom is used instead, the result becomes 3.00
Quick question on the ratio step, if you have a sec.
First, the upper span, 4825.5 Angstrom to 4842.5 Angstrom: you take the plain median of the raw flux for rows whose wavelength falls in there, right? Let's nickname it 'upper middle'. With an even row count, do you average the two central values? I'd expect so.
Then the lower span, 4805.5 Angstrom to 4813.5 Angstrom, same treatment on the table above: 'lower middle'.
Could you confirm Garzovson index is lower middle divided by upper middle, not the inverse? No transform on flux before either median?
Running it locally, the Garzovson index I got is 1.06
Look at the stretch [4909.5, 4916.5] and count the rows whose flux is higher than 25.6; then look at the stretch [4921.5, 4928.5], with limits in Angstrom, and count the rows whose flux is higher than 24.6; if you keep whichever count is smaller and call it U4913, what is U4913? 2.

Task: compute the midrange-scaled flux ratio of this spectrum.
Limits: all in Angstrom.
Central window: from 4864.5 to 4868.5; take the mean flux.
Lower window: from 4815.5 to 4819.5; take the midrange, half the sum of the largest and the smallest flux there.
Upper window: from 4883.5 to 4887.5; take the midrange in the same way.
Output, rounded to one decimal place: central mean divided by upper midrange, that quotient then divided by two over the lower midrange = 12.5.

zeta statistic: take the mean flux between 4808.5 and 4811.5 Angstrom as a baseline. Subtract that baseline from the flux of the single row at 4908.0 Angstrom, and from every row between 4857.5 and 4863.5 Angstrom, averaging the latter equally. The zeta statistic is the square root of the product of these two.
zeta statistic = 2.6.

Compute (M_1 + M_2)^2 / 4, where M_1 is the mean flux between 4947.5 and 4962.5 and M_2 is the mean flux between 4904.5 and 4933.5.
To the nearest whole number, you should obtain 702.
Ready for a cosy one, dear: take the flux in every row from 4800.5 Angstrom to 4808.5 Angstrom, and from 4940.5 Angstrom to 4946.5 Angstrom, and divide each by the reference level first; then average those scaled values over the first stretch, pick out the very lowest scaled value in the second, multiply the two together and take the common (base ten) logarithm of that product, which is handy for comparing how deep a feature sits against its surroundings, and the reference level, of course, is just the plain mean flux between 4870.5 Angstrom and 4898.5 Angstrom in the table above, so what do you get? -0.017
